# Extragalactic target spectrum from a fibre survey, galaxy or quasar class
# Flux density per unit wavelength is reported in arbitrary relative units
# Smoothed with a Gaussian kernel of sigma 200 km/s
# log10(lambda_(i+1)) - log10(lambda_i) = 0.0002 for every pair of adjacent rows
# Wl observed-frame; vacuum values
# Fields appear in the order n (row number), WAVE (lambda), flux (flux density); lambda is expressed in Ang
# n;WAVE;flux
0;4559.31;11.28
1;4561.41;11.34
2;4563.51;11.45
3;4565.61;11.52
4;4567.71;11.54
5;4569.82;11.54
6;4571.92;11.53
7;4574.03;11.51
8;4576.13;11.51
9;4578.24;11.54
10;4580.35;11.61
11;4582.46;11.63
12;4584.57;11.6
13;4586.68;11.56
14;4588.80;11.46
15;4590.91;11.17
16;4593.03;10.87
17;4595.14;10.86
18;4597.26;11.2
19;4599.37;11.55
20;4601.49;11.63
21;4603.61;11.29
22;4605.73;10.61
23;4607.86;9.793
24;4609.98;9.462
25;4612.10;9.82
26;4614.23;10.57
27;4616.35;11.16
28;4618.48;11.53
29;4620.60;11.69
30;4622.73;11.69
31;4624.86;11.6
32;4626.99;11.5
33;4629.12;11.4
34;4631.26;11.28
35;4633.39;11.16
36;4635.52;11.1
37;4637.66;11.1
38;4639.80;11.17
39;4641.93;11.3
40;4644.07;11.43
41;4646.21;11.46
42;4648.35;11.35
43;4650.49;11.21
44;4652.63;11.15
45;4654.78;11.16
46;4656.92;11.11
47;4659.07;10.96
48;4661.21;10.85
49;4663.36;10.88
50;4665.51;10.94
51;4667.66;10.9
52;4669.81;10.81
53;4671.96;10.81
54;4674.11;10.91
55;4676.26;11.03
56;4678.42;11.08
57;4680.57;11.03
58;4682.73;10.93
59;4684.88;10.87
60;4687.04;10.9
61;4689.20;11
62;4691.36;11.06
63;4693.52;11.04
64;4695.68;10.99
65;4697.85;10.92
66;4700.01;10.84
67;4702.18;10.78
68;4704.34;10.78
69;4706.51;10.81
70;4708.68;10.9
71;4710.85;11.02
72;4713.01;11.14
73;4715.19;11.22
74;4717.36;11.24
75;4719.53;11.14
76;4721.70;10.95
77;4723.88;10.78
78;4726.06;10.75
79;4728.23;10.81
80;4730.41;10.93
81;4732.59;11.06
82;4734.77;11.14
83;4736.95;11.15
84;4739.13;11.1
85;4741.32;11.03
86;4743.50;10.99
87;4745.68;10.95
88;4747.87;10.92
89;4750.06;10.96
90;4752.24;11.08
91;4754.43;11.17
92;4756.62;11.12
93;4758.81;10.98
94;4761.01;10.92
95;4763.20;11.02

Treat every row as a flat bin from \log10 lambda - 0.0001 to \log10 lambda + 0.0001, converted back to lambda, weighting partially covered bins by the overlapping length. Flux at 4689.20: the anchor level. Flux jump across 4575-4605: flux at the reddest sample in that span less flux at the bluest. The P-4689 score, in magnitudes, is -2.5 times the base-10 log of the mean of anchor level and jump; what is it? -1.83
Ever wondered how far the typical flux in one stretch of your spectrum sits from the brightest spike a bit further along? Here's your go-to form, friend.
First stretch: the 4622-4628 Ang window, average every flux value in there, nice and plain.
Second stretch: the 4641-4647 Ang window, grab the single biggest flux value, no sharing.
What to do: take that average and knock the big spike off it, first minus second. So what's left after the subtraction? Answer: 0.1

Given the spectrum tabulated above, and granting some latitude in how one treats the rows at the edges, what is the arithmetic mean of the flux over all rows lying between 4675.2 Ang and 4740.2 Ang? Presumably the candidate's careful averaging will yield 11.0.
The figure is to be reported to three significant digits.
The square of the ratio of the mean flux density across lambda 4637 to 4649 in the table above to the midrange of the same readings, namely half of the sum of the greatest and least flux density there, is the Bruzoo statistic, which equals 1.00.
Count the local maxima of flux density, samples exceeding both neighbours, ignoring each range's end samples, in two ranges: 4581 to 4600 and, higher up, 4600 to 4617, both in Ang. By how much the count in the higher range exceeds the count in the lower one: 0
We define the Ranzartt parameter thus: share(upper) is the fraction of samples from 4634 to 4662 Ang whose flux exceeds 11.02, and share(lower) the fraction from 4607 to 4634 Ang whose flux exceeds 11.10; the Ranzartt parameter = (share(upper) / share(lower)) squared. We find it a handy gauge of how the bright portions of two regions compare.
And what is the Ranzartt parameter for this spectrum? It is 1.5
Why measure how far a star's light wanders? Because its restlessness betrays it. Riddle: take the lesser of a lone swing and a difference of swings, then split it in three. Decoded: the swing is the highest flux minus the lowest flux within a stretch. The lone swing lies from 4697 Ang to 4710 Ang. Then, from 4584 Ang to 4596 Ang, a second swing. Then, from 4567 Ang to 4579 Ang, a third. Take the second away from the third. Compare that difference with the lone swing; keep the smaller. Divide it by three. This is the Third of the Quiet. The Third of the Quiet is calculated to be -0.24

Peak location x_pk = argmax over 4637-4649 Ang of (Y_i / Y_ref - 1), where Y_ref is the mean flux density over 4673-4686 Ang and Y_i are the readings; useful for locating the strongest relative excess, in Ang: 4646.21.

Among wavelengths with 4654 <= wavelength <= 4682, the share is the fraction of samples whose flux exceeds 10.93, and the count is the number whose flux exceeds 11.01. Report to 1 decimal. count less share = 4.5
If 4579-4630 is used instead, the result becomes 16.3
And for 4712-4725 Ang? 3.2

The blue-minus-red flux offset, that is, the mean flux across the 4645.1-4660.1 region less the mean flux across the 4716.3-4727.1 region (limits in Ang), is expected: 0.23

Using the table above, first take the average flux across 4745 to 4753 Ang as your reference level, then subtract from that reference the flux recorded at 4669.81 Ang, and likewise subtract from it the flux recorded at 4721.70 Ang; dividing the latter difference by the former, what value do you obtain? 0.16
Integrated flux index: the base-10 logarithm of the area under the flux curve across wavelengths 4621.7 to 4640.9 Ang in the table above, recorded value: 2.3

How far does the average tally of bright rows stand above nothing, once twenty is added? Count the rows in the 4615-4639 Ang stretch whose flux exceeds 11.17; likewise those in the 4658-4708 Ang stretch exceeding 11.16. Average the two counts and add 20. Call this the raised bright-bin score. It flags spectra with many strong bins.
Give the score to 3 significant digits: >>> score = 23.5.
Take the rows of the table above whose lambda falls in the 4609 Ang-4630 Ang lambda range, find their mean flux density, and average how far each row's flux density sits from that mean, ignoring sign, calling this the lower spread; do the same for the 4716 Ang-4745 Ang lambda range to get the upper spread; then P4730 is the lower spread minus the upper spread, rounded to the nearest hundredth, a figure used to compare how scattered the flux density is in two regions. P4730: 0.53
